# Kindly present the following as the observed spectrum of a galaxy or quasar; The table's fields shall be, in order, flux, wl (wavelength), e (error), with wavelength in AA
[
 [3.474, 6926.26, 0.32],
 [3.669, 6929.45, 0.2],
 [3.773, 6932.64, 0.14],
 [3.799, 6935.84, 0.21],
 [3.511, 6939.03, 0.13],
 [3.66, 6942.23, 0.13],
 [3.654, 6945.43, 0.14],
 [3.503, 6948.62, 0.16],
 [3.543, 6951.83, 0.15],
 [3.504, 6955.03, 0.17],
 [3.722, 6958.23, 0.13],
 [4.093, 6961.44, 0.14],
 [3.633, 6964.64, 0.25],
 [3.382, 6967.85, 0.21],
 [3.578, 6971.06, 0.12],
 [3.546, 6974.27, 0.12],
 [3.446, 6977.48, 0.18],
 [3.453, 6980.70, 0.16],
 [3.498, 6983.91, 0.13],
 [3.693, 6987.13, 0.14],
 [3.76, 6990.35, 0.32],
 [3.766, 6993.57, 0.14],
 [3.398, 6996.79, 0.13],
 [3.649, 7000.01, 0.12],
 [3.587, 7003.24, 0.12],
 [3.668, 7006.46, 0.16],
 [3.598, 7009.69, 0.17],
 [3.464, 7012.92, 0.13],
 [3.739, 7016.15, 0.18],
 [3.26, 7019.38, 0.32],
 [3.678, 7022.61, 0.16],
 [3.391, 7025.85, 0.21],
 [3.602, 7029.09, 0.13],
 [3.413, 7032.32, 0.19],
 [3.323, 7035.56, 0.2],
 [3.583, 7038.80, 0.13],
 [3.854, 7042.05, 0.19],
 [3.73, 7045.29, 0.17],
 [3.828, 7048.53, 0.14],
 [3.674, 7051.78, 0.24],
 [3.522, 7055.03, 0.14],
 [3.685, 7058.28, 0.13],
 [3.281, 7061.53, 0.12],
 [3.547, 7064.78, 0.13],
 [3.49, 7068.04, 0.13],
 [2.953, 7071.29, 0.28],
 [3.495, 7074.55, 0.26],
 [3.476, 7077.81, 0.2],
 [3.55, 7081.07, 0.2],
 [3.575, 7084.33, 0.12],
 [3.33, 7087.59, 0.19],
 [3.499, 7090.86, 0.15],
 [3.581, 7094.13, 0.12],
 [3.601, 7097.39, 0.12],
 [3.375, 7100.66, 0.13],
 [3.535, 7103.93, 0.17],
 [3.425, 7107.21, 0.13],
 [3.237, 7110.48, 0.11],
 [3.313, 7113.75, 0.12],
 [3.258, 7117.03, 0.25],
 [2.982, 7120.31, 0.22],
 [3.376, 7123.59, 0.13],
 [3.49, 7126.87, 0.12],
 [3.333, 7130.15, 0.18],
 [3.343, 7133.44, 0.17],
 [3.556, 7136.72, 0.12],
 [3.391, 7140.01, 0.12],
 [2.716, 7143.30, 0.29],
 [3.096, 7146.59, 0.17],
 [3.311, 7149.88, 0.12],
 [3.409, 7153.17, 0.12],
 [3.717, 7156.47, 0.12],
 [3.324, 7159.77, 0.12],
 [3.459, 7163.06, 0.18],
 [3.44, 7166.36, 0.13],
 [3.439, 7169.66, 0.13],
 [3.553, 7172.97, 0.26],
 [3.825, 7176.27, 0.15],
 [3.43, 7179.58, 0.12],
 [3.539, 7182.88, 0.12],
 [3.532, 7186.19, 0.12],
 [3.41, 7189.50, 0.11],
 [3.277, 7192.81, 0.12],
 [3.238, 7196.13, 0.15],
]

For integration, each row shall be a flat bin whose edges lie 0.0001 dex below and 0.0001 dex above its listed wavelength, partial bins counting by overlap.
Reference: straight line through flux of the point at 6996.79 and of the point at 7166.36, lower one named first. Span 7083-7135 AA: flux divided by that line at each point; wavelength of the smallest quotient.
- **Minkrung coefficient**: 7120.31 AA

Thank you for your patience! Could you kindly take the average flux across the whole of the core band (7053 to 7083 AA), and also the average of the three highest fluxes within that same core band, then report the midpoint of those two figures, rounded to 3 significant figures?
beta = 3.52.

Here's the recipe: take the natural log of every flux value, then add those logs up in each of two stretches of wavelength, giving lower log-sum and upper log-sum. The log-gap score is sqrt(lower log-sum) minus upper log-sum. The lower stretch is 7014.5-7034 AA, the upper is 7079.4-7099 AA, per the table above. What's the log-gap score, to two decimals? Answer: -4.81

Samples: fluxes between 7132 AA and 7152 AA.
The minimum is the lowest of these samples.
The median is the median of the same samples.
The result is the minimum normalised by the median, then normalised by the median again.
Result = 0.245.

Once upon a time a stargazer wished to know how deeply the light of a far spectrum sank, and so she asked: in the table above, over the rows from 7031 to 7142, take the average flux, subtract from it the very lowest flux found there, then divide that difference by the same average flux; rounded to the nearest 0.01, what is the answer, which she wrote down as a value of 0.15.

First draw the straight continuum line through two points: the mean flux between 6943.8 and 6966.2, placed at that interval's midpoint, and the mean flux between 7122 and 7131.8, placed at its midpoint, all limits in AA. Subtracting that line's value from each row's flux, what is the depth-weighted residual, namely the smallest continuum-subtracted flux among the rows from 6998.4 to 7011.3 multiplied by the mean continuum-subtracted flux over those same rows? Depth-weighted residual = 0.000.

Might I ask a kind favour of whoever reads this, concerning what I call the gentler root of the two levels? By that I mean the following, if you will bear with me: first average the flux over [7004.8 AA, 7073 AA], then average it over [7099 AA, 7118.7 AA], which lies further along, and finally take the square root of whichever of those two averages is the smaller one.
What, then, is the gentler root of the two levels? 1.83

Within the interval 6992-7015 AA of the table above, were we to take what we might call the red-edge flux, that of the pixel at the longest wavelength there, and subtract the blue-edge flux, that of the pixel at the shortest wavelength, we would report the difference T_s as -0.3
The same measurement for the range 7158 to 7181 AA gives 0.1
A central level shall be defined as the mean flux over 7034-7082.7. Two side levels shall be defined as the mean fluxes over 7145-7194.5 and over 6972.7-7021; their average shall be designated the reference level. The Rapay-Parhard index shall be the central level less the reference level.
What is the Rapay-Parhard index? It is 0.02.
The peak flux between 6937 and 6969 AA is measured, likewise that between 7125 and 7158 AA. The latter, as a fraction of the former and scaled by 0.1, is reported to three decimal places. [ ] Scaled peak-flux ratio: 0.091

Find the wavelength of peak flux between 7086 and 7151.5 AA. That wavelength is 7097.39 AA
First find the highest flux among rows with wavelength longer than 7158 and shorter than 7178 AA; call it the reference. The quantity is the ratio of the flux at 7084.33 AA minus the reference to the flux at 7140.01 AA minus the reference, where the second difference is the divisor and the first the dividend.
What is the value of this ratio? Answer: 0.58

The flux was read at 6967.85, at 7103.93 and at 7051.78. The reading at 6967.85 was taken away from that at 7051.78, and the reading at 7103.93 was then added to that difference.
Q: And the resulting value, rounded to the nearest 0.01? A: 3.83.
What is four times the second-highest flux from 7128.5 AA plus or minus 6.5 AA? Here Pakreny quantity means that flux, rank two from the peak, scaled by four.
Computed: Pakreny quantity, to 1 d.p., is 13.5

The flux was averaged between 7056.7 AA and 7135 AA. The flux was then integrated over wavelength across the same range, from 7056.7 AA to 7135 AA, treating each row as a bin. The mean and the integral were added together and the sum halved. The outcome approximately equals 135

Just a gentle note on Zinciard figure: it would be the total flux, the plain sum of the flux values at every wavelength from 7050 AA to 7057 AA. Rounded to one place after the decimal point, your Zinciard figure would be 7.2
